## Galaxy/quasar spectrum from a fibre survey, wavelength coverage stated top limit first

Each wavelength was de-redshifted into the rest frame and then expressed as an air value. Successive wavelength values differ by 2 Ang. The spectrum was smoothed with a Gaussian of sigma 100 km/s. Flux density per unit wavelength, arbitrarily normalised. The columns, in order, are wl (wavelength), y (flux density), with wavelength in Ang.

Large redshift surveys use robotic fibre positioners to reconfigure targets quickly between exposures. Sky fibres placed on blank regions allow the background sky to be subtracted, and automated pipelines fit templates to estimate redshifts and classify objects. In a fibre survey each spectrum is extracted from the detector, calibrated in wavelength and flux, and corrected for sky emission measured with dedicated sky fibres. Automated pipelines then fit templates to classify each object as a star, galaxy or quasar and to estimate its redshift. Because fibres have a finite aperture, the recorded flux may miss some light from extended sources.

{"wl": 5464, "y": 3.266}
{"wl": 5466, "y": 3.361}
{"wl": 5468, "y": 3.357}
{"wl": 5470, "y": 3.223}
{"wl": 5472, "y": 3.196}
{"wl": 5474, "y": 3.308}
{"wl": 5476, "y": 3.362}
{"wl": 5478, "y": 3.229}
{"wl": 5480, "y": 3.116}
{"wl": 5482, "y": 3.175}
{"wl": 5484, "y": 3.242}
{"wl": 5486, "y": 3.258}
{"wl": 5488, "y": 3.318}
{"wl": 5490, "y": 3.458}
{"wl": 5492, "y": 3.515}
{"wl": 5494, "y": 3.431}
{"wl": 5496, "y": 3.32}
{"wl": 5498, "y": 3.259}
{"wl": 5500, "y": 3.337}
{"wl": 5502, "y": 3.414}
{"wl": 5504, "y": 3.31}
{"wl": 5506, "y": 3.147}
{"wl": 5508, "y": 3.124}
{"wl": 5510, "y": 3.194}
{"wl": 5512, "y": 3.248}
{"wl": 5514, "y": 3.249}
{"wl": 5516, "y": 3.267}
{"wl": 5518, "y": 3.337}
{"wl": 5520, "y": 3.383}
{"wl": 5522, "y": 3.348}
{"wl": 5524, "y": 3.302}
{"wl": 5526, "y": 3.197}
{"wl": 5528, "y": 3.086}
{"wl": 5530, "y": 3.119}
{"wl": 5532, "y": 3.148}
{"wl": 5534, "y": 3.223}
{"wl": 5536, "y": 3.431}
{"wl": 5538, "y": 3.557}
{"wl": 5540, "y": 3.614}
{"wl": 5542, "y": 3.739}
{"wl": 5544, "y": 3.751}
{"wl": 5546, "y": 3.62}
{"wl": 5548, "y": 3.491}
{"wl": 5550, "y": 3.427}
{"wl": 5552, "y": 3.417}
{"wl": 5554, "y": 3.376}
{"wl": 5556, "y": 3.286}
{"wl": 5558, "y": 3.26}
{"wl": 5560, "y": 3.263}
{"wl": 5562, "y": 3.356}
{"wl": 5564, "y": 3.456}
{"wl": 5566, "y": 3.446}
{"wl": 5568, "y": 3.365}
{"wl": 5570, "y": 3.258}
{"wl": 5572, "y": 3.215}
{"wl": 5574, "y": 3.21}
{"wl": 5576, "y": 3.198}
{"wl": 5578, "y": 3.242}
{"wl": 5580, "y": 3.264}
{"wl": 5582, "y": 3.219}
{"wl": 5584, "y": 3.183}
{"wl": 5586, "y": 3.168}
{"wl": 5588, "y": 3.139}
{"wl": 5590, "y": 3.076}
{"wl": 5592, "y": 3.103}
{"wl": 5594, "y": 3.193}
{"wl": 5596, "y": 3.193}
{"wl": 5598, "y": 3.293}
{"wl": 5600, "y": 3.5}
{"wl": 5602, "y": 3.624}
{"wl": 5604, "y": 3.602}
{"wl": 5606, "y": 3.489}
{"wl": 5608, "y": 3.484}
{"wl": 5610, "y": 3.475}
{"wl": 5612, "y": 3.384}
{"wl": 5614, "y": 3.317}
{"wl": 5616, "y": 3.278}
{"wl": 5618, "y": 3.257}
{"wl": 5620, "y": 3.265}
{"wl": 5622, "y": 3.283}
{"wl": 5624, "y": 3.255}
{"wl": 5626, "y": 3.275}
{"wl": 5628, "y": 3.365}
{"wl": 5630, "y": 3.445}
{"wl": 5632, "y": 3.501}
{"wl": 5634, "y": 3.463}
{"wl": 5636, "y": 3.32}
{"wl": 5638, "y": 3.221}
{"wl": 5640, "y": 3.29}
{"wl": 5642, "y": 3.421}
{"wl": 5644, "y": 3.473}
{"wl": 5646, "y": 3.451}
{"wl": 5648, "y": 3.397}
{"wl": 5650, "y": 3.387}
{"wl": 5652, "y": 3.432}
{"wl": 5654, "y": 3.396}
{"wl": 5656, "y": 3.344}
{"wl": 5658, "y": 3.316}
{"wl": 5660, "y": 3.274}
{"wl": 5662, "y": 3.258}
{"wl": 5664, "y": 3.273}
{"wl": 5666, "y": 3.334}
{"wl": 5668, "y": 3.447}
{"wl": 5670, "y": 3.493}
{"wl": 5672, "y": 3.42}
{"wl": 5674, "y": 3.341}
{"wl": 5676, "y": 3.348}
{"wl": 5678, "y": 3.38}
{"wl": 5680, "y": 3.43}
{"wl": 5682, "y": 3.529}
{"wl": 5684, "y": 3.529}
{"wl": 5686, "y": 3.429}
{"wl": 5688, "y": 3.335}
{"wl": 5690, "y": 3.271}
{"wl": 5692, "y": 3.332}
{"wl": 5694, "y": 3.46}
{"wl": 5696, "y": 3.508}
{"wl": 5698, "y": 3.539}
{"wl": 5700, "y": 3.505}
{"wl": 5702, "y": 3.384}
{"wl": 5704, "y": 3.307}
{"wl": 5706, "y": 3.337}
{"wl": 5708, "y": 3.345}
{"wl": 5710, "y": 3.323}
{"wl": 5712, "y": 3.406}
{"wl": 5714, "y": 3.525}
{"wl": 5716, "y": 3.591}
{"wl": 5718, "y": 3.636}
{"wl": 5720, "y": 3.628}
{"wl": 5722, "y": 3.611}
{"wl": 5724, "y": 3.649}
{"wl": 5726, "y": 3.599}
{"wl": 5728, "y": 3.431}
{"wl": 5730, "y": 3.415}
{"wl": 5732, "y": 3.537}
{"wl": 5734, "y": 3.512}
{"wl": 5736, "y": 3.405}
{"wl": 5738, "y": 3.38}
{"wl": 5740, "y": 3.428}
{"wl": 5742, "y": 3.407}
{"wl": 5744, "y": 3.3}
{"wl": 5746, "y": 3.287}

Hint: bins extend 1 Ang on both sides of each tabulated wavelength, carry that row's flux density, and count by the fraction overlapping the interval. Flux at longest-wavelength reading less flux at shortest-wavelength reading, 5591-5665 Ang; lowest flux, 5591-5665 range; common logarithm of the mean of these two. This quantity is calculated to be 0.214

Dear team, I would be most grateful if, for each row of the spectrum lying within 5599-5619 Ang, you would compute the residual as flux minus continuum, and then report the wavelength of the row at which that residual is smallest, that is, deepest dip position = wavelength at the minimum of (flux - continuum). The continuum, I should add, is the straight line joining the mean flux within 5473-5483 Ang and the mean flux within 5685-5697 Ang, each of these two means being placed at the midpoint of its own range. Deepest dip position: 5618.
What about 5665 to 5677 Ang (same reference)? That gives 5666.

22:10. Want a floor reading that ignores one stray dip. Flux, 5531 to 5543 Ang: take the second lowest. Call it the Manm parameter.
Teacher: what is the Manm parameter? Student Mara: 3.223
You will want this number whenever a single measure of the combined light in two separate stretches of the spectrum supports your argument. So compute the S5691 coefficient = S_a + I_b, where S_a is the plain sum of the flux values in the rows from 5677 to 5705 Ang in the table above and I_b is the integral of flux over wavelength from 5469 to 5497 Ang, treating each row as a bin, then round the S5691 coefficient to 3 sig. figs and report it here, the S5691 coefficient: 140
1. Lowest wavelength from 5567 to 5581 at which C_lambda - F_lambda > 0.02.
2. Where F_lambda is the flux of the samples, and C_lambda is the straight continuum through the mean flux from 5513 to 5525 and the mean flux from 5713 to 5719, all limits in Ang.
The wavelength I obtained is 5570 Ang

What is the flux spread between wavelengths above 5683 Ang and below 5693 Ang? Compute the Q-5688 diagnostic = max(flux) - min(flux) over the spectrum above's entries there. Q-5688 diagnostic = 0.26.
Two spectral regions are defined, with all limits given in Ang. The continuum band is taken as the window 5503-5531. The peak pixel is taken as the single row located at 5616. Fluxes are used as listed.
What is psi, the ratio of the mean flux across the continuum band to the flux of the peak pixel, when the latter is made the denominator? 0.99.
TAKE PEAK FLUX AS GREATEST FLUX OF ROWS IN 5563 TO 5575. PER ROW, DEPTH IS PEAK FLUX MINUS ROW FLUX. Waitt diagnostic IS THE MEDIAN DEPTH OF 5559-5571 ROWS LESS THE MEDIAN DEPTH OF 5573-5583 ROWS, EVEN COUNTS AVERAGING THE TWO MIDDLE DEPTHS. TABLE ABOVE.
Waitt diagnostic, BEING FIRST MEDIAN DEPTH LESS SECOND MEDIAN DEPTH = -0.14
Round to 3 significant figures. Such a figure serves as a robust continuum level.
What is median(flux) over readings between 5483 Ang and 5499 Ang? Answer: 3.32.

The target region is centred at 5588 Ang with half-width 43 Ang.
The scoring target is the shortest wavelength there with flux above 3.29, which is 5546 Ang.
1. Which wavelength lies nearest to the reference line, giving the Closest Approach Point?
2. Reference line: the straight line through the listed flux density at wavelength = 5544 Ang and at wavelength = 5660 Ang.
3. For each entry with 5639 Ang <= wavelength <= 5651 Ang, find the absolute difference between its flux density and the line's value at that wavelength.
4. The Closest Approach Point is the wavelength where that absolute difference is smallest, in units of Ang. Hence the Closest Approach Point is 5640 Ang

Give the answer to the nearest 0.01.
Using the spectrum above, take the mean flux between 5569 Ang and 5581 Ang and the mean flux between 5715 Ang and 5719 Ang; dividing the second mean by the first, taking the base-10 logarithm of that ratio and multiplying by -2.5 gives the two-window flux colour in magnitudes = -0.12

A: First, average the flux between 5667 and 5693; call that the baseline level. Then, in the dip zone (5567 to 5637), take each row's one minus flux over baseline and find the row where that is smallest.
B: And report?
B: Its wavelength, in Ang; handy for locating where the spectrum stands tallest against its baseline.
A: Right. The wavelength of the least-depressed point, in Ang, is 5602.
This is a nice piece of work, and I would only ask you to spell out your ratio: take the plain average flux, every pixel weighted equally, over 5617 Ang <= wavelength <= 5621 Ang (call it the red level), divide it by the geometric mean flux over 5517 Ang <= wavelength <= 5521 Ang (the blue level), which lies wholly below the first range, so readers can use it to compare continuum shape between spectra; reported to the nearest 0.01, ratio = 0.97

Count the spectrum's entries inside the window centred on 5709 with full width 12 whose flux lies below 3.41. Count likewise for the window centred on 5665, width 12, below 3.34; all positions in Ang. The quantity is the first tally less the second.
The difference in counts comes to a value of 1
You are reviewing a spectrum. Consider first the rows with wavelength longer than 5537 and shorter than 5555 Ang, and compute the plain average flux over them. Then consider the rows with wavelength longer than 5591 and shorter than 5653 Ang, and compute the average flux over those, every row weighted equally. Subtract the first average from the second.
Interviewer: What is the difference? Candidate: -0.19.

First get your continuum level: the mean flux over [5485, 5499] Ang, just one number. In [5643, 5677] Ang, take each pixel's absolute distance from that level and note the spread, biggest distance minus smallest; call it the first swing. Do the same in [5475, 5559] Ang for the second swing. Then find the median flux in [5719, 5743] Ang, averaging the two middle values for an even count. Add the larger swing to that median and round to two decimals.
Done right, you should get 3.85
